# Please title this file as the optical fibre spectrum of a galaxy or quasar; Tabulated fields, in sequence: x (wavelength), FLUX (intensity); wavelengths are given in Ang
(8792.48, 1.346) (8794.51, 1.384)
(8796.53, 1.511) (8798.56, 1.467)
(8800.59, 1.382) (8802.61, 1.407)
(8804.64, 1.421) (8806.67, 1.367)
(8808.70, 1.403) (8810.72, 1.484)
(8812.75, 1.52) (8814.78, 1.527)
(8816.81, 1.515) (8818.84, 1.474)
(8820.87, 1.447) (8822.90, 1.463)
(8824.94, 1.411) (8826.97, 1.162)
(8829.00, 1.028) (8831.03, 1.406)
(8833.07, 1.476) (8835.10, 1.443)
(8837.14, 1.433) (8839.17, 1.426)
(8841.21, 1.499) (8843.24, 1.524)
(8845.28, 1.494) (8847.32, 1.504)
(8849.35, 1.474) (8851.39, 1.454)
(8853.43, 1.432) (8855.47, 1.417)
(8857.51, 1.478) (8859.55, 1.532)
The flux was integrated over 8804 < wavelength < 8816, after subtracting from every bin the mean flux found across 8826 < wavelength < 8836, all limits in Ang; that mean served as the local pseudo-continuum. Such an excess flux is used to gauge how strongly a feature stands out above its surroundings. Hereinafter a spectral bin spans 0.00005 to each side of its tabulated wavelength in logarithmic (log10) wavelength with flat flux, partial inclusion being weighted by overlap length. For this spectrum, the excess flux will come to 1.8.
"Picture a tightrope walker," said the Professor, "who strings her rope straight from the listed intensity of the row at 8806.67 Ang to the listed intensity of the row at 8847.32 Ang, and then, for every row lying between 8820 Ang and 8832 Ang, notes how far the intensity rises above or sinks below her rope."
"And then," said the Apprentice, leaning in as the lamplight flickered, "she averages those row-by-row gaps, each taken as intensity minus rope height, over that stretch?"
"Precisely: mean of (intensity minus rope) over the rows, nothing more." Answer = -0.11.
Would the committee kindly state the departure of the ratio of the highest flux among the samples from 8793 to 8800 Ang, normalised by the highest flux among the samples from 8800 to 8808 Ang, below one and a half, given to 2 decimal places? 0.44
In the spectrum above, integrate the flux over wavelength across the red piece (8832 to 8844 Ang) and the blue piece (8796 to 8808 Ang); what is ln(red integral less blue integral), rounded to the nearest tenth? -0.6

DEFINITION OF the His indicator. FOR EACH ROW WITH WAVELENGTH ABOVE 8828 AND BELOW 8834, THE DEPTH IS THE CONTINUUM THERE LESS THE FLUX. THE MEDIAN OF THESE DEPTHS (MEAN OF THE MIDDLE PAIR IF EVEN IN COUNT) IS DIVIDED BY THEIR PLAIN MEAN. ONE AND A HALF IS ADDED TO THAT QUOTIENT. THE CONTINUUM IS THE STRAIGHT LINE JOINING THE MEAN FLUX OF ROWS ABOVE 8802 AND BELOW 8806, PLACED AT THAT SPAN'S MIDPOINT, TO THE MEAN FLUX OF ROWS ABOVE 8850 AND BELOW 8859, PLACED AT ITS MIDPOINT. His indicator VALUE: 1.69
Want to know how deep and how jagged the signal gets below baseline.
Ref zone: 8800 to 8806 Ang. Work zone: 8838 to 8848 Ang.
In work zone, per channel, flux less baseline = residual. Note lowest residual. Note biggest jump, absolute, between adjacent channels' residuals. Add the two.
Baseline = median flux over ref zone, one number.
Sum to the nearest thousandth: 0.092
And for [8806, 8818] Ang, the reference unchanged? 0.041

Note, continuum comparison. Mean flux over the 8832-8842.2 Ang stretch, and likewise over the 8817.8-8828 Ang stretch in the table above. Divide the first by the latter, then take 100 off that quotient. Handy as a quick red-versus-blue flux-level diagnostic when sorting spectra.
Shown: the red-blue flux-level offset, -99.0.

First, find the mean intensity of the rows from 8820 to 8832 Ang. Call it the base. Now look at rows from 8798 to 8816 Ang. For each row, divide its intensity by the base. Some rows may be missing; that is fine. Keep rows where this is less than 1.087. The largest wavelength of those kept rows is 8808.70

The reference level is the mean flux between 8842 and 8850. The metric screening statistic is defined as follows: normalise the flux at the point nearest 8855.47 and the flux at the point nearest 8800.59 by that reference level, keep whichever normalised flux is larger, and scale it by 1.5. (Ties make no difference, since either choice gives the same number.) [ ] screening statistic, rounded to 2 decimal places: 1.42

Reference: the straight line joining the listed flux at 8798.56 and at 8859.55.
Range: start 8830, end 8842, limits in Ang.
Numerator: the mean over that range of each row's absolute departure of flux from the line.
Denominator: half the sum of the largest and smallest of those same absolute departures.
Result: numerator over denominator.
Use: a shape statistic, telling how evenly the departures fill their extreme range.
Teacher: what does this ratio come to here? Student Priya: 1.1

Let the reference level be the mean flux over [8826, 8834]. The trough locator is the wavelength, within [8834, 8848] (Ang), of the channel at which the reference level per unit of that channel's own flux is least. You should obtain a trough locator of 8843.24 Ang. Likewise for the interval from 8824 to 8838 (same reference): 8833.07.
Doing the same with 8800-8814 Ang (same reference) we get 8812.75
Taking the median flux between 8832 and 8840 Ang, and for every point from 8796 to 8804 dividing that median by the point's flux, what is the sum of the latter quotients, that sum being 4.0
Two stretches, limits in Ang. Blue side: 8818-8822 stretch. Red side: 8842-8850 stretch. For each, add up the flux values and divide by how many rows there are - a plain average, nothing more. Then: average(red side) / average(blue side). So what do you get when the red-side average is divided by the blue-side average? 1.03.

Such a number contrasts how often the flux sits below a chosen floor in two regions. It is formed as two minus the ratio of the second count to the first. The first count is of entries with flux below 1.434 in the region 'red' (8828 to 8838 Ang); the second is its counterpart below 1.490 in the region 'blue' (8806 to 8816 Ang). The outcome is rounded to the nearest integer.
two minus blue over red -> 1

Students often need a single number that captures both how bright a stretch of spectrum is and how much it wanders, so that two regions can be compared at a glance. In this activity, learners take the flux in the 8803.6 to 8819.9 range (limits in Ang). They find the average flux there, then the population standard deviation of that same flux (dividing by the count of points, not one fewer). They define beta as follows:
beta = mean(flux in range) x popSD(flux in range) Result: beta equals 0.082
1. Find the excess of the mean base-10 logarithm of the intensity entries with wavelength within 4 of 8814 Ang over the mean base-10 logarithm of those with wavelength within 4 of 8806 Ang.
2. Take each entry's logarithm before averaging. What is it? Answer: 0.033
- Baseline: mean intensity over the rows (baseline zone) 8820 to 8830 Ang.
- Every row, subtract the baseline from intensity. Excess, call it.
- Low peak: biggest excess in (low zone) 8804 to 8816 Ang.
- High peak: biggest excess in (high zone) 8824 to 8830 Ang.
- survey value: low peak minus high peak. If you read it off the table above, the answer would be 0.12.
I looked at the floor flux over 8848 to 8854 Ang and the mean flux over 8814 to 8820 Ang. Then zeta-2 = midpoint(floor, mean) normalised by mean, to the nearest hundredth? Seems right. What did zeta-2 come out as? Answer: 0.98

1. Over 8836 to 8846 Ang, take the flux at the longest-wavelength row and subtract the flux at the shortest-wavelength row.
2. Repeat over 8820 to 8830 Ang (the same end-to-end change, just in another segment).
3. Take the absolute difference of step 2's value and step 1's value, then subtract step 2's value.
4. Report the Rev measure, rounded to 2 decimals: 0.90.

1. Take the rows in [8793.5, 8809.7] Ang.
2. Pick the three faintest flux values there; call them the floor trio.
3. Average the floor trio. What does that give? 1.38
